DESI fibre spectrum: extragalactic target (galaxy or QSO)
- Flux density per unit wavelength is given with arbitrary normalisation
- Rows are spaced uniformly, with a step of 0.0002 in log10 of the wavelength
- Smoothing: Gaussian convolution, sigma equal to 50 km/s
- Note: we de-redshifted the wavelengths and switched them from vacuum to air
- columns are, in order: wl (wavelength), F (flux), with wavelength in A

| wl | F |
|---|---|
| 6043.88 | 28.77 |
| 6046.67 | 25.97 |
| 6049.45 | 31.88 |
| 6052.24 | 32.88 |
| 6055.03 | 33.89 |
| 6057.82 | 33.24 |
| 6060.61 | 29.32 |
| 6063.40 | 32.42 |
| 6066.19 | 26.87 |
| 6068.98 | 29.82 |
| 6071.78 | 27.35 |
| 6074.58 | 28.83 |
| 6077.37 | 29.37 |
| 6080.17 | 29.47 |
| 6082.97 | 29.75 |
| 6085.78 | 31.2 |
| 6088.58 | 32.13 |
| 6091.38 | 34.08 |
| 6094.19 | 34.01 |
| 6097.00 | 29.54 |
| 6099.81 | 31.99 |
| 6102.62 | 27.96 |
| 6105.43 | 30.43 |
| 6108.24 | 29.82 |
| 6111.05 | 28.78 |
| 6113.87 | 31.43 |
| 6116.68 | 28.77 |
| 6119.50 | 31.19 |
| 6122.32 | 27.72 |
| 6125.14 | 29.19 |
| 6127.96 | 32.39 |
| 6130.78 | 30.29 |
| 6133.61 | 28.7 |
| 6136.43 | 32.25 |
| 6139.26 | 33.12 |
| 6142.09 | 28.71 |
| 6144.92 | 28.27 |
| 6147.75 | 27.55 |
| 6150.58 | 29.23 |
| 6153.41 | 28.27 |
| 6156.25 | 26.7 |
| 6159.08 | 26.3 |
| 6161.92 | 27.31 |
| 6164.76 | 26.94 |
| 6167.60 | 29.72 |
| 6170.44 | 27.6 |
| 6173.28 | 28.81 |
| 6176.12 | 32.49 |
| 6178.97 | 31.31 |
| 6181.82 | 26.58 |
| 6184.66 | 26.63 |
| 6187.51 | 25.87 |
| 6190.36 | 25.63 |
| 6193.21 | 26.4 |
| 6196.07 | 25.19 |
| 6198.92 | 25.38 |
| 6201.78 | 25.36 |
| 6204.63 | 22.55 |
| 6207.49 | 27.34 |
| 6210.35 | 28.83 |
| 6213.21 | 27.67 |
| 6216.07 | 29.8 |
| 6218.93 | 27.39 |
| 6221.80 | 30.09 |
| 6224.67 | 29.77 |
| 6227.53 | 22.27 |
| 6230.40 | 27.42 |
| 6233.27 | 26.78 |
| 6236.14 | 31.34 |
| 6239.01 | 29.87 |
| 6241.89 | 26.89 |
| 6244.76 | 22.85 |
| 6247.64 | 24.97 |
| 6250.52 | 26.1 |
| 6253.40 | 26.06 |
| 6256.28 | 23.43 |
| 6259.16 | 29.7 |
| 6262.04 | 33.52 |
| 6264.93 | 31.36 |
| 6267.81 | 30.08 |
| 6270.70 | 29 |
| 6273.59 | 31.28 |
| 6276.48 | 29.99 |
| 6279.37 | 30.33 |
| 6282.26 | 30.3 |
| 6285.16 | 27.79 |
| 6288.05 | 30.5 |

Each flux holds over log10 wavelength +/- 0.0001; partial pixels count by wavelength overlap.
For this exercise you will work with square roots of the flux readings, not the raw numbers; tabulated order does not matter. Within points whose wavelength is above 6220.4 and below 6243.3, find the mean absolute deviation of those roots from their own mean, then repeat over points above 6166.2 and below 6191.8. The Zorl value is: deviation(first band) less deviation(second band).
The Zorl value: 0.02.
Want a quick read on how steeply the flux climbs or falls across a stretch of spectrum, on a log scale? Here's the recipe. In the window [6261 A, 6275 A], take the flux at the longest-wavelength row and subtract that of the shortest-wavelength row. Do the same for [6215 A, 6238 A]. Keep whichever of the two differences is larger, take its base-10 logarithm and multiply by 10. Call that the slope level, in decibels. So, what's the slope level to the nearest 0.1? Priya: 1.9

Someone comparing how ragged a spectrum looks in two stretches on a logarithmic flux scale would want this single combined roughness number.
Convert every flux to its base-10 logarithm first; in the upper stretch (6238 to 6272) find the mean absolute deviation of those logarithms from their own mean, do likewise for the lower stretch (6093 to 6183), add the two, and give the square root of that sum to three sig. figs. 0.261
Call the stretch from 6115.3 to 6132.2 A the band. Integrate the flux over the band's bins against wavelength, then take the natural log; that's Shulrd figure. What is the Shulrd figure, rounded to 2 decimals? 6.23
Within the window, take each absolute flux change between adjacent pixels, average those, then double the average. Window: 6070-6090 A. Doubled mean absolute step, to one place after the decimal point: 1.6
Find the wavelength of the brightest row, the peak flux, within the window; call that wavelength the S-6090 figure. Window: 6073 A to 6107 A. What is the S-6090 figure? 6091.38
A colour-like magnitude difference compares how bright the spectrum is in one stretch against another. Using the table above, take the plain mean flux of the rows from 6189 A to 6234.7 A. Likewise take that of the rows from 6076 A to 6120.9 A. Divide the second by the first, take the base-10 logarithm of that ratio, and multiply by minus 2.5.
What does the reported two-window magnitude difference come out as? -0.15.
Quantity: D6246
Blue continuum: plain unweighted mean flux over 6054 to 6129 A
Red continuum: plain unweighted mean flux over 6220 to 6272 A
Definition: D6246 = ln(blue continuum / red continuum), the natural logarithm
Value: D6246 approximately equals 0.087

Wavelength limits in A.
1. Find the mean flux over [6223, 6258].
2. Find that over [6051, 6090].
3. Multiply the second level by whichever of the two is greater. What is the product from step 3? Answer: 928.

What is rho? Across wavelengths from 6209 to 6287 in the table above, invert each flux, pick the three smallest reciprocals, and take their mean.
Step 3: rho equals 0.0312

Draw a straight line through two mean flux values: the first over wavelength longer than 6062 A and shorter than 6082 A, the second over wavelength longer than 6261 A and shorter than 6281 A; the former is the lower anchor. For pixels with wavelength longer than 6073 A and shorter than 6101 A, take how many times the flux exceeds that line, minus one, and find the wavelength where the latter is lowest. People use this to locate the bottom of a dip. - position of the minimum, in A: 6074.58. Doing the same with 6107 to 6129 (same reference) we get 6122.32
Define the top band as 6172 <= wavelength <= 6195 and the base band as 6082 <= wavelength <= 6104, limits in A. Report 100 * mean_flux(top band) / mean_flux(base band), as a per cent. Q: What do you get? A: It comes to 89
